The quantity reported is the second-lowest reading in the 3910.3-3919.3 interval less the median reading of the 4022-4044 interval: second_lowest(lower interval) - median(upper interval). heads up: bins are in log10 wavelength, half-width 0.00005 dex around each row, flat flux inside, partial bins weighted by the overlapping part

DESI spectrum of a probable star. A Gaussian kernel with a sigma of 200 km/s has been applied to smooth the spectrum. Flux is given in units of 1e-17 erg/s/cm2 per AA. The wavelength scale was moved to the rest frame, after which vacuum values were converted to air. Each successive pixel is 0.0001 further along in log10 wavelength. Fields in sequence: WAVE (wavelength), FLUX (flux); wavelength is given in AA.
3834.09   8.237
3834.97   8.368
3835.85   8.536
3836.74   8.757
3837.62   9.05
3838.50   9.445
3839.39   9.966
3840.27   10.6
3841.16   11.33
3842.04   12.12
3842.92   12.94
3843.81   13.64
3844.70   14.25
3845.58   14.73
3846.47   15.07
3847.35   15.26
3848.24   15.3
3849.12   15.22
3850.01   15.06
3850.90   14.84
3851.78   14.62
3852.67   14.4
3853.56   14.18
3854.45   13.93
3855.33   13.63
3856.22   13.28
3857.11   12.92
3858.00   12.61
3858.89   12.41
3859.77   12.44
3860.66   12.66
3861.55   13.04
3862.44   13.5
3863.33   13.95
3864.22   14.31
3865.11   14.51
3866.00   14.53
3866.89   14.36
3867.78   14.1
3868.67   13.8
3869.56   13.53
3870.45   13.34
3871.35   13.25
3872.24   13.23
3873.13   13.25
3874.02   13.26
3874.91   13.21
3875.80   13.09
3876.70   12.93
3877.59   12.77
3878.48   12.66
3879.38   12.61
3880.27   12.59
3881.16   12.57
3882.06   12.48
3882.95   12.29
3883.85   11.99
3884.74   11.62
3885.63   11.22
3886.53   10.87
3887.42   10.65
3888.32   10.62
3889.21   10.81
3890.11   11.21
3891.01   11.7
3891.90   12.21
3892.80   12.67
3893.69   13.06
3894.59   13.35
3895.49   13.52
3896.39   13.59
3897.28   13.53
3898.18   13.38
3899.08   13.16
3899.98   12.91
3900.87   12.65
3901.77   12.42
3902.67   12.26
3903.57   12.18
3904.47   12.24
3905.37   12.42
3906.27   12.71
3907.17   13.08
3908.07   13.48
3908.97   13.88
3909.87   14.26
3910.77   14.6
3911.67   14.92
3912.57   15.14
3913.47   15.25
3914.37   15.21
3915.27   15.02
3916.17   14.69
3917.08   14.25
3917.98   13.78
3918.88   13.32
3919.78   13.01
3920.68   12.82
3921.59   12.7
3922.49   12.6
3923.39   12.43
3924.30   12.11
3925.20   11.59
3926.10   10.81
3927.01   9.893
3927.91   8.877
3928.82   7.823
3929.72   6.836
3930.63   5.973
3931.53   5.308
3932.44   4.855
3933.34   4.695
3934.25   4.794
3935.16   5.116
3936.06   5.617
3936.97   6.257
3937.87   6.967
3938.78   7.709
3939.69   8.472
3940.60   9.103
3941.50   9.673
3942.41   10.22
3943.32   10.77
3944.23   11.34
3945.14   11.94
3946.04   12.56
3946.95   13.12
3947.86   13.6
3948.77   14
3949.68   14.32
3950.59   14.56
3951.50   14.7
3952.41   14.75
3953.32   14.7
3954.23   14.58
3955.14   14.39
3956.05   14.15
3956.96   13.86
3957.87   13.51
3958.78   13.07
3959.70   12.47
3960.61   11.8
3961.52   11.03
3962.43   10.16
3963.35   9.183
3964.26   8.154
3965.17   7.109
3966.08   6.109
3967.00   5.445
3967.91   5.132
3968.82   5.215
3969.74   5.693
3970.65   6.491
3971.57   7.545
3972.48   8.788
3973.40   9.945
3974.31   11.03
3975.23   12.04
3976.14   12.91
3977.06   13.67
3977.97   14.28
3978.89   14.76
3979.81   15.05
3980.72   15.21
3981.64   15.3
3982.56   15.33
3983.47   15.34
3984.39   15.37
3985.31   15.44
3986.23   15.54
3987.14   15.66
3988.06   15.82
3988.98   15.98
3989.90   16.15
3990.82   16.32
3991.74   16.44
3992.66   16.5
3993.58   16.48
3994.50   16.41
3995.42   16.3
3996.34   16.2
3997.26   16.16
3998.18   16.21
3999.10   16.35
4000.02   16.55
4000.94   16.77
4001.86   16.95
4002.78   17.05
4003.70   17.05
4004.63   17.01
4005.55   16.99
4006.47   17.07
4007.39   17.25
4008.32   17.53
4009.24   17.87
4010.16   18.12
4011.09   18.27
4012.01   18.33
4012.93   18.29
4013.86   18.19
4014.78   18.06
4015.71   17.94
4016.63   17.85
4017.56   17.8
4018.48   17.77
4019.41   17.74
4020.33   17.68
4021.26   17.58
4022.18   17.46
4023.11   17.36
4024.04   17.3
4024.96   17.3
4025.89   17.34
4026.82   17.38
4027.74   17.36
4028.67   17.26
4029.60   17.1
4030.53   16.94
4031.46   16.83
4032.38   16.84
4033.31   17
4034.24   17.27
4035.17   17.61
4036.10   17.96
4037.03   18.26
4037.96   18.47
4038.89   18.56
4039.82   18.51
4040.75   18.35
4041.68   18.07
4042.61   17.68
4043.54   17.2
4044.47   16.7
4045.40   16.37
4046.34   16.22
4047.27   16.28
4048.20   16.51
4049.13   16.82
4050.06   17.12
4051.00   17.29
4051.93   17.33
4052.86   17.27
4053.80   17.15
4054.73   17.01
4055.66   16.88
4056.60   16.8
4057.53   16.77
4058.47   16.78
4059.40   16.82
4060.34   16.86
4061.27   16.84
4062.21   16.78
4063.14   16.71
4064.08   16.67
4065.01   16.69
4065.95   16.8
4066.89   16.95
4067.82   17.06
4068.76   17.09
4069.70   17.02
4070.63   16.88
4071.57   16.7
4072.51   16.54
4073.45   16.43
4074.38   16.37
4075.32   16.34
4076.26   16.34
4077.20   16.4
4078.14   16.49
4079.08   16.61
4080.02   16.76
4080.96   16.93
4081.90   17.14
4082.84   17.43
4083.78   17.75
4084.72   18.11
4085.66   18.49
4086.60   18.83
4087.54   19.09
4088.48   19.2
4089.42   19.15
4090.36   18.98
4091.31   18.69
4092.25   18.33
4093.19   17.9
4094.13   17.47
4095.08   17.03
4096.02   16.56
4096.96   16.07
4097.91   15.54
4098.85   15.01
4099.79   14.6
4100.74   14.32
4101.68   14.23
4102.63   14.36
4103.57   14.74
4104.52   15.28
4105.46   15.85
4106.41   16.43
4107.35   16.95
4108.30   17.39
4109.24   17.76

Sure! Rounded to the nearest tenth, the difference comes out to -3.6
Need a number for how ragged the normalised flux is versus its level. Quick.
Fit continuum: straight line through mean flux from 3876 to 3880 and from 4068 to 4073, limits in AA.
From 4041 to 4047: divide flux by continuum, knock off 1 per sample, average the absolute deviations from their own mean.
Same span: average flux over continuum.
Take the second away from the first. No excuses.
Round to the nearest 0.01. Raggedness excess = -1.01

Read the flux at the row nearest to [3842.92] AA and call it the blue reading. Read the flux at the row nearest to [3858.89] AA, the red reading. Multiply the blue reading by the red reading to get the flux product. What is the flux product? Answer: 161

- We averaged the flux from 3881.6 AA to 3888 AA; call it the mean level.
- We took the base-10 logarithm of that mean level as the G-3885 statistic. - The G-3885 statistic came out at 1.06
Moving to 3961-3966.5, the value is 0.94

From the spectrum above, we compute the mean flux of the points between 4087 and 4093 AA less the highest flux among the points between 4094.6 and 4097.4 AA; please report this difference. 2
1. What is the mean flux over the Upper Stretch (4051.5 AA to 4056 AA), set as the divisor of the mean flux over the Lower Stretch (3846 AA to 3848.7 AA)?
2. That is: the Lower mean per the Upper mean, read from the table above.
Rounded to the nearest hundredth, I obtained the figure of 0.89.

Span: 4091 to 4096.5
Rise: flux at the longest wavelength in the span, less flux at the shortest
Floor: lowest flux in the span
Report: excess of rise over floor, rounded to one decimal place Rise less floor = -18.7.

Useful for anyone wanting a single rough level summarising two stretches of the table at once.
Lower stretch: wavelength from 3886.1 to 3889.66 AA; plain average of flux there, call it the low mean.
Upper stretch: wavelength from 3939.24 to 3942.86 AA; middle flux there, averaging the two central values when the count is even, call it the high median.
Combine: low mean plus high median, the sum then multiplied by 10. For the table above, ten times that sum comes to 201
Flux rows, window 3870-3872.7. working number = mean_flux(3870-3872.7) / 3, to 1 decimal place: 4.4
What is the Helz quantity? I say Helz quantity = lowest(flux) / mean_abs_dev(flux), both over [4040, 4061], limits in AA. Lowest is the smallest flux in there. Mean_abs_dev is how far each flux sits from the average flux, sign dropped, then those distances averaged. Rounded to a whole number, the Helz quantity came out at 41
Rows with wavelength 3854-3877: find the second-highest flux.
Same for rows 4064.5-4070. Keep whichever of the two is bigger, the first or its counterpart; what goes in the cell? 17.1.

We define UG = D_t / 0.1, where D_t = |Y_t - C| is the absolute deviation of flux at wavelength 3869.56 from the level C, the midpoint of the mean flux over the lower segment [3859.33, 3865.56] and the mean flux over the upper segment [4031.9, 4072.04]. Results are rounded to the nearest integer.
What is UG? 18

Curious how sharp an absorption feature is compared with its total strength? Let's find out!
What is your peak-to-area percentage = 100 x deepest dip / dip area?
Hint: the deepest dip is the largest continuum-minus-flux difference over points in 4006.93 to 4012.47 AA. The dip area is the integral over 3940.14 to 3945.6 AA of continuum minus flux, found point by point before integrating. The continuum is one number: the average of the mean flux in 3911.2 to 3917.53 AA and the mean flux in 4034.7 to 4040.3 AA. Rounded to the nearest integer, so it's -2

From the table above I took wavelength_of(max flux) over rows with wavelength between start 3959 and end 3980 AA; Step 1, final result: 3979.81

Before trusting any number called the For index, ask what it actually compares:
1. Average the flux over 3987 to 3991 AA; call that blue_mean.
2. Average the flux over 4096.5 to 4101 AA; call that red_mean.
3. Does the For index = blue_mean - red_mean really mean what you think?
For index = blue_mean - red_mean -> 1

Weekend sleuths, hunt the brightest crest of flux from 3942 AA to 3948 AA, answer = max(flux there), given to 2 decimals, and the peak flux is 13.60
